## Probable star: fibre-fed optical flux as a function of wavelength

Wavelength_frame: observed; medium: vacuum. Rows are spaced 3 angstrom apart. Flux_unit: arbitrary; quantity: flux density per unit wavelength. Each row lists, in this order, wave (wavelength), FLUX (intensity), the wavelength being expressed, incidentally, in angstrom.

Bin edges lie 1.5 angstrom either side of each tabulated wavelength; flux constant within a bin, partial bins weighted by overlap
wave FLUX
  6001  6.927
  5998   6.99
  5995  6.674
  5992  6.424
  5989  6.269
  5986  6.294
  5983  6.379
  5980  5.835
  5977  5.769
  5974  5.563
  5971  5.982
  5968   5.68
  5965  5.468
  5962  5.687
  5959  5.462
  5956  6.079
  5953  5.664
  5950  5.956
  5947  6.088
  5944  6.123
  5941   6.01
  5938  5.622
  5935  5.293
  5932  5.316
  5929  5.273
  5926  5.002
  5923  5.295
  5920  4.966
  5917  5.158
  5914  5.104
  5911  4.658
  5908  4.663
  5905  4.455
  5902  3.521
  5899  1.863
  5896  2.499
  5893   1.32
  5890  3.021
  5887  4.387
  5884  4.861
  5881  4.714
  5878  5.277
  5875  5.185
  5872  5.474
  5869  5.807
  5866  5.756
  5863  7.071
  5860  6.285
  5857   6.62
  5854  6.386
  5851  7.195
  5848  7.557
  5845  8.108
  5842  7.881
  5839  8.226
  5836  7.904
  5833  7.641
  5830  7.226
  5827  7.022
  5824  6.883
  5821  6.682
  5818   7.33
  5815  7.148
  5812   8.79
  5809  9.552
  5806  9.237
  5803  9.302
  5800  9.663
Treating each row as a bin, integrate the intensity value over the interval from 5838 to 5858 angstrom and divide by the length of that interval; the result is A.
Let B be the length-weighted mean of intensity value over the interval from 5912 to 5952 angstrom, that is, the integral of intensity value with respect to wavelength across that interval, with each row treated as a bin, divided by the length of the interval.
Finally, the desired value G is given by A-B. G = 2.0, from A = 7.4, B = 5.5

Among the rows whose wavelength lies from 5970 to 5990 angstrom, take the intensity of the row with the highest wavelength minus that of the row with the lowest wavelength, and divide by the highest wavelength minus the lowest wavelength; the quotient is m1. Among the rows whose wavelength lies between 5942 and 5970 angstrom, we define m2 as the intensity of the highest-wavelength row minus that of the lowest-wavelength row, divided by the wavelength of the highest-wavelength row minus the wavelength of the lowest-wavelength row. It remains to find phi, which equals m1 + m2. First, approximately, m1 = 0.02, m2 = -0.02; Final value -0.003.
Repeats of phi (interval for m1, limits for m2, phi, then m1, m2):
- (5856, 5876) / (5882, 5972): -0.067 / -0.08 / 0.01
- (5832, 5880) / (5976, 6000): 0.006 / -0.05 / 0.06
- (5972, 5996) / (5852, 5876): -0.004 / 0.05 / -0.06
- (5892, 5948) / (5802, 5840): 0.058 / 0.09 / -0.03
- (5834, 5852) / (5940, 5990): -0.042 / -0.05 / 0.01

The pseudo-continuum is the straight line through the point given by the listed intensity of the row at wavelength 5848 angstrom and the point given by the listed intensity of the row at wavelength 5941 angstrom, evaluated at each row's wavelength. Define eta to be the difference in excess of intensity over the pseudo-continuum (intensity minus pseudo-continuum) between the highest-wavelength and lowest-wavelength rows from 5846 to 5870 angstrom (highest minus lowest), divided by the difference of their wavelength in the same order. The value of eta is -0.07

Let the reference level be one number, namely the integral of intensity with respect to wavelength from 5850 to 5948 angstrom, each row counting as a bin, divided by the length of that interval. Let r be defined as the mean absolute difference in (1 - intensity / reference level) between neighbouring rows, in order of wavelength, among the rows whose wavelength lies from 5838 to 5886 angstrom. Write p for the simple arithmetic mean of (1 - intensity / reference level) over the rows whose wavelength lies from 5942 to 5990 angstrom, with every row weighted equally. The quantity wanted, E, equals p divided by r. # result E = -2.0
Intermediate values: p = -0.17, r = 0.09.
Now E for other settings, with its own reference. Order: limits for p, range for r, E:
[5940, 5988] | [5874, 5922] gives -1.3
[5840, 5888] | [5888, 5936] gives -2.1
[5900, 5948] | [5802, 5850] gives -0.3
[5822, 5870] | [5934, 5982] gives -7.8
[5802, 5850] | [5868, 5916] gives -4.3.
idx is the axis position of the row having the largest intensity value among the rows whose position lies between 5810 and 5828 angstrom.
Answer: 5812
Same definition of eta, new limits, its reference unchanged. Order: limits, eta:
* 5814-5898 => -0.04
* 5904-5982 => 0.04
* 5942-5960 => -0.03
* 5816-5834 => 0.04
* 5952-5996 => 0.04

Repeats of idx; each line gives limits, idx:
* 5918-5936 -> 5932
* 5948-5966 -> 5956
